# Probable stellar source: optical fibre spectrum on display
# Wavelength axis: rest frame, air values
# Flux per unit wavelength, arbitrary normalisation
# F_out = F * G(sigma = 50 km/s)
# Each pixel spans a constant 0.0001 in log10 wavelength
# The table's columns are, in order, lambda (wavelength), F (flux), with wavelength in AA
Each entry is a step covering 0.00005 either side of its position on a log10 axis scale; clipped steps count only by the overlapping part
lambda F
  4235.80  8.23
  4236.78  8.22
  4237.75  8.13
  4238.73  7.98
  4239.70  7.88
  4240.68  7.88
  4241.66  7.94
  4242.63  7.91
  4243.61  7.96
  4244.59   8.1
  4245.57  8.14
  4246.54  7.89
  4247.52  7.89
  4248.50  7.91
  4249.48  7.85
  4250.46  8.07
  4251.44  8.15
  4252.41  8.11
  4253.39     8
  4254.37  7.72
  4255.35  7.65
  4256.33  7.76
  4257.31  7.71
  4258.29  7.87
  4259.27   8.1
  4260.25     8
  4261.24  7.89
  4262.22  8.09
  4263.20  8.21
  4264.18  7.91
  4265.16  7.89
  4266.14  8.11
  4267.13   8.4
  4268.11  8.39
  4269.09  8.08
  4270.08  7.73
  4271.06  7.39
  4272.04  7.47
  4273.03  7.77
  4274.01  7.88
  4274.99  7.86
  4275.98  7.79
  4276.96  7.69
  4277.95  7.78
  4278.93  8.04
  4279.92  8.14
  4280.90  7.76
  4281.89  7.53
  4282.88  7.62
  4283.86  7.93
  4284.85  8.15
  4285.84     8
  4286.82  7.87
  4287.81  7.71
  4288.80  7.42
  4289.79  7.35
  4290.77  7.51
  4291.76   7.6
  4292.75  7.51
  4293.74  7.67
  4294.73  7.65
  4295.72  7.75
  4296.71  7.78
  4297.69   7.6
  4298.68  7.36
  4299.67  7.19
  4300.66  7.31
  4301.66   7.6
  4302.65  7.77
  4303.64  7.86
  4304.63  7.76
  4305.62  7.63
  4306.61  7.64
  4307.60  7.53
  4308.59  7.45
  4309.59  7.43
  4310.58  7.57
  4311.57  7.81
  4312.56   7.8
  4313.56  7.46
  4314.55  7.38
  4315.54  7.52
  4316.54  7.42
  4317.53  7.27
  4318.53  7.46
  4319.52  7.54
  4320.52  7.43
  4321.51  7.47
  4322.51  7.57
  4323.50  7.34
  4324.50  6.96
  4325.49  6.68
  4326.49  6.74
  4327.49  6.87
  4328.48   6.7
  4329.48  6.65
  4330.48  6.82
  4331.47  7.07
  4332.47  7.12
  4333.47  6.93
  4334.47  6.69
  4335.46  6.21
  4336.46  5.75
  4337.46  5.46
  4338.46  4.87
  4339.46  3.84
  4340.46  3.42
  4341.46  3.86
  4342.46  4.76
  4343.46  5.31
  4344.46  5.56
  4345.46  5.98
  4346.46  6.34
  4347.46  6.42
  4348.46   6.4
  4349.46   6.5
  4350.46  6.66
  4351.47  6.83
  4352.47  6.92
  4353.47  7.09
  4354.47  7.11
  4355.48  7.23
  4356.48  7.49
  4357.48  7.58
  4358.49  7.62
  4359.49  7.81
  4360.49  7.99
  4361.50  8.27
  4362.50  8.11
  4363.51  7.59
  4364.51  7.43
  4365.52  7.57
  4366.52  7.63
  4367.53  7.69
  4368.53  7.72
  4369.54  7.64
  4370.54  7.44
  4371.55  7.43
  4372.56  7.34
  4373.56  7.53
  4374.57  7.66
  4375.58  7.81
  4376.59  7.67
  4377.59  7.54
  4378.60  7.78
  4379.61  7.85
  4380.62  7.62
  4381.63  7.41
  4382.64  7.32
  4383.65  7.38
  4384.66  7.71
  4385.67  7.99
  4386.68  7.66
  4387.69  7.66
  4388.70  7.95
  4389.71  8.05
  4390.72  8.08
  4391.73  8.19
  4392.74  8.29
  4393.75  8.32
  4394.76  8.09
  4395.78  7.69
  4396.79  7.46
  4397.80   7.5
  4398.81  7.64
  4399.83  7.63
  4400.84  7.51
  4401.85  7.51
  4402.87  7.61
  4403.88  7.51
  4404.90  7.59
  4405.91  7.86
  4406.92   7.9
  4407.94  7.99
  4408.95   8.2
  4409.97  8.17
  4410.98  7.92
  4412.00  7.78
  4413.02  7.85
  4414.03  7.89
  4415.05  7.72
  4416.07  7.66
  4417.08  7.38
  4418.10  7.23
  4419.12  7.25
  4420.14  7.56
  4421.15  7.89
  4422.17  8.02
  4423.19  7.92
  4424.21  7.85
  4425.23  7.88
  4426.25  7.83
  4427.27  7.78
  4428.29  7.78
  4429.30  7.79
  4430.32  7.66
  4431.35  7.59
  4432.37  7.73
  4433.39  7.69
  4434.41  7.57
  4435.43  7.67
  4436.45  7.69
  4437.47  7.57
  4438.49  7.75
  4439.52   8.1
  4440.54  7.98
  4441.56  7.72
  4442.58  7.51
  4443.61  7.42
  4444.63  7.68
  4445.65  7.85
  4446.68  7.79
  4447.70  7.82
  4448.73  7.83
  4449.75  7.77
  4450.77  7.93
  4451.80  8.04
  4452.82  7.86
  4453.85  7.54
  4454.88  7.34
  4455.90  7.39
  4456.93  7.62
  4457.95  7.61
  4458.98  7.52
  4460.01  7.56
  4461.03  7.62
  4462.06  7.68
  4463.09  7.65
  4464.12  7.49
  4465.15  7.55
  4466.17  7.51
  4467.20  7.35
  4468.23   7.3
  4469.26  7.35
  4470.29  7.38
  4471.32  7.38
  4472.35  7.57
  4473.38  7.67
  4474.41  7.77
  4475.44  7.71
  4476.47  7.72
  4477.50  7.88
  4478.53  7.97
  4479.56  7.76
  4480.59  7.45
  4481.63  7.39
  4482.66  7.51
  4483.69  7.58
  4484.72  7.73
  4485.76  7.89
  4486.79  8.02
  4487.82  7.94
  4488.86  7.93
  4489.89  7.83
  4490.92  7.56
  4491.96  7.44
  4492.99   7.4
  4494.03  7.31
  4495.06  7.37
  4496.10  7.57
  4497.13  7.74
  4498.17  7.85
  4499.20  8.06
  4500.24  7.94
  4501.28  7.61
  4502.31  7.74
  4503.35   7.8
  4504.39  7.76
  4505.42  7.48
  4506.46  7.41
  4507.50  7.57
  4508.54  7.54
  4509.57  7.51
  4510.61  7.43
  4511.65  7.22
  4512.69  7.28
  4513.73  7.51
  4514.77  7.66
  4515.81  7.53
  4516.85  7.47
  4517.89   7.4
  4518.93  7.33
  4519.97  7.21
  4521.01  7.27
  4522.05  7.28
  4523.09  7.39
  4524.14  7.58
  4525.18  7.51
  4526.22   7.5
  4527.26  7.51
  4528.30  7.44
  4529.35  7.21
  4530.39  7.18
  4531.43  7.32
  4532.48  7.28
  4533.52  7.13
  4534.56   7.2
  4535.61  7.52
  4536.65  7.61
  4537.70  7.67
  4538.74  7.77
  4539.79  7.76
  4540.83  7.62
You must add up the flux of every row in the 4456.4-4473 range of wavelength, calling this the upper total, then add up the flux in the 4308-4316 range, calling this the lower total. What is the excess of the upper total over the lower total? 60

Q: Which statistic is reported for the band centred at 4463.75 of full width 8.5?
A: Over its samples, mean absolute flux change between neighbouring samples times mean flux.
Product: 0.61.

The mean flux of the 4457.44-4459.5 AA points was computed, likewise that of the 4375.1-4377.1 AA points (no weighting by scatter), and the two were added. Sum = 15.3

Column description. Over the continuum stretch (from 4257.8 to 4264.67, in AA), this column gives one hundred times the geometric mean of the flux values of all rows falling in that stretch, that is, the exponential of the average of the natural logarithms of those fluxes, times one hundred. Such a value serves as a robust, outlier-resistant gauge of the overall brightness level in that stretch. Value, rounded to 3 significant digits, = 801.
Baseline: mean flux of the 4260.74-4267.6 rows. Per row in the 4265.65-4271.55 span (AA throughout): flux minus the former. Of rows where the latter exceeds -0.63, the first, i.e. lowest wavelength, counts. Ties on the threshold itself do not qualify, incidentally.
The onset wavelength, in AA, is 4266.14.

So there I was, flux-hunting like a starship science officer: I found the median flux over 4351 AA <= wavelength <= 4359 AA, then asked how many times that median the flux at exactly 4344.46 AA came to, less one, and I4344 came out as -0.22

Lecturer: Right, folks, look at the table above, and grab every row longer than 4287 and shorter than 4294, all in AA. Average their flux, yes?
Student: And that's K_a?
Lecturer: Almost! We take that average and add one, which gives 8.54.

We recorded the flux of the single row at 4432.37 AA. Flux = 7.73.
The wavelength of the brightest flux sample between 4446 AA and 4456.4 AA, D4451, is 4451.80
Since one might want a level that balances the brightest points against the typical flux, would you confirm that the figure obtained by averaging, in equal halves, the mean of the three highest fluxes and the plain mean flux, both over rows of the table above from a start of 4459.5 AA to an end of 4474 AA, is 7.6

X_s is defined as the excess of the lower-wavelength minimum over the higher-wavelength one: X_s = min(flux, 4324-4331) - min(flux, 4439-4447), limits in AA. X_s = -0.8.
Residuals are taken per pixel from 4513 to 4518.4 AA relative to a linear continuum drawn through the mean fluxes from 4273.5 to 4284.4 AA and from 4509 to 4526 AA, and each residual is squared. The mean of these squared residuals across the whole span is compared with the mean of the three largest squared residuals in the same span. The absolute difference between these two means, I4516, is 0.010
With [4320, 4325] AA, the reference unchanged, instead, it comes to 0.095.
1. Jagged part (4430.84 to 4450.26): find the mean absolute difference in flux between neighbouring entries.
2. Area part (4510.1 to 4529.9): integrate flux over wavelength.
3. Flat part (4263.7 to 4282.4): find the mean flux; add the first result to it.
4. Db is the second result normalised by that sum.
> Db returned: 18.3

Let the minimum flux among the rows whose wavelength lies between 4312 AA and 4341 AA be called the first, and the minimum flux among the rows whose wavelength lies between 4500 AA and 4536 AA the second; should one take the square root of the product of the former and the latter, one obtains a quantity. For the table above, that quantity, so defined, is 4.94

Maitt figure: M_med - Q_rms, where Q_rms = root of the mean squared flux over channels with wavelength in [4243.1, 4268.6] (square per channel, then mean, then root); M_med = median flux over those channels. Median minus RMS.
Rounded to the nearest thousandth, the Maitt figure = -0.013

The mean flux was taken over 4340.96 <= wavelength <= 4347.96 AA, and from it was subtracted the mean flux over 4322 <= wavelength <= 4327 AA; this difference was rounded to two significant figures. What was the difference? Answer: -1.6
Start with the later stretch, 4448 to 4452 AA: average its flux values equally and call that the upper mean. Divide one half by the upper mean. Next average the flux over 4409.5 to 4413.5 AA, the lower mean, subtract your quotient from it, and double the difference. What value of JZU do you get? 15.7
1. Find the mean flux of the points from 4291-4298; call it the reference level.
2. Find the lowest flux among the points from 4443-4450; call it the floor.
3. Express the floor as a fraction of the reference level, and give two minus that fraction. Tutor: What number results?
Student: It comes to 1.03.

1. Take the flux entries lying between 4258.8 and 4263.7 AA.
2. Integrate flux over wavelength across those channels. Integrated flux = 39.5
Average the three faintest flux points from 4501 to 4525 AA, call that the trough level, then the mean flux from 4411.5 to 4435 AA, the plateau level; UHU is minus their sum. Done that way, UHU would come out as -14.9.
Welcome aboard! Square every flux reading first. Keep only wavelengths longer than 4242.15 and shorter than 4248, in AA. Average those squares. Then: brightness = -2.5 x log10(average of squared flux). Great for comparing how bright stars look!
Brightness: -4.51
